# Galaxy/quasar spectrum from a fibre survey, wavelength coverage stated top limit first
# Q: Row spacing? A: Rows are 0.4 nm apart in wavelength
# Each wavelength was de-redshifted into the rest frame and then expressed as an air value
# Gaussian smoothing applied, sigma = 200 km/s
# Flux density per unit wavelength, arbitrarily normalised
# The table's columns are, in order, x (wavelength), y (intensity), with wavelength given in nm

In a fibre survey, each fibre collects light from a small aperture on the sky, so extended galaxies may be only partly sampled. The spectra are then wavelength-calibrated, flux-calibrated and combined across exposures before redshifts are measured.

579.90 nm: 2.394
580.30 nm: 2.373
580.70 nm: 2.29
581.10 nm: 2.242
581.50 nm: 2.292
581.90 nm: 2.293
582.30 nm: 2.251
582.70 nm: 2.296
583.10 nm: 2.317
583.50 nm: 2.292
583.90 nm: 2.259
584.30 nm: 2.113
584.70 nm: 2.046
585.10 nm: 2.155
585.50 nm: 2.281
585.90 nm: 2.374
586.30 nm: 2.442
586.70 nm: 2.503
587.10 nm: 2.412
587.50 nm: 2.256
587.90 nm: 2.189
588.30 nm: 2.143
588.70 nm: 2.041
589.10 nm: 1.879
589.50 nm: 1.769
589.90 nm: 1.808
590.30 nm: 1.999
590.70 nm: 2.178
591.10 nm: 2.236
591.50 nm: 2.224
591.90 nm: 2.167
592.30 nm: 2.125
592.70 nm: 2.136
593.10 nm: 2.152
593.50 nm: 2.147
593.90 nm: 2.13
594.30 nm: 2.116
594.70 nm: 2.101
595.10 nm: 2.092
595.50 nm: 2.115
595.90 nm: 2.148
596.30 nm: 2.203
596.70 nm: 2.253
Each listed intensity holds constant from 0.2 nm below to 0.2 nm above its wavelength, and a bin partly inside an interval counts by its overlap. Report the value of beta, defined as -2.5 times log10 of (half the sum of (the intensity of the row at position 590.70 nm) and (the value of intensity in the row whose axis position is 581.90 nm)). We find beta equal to -0.873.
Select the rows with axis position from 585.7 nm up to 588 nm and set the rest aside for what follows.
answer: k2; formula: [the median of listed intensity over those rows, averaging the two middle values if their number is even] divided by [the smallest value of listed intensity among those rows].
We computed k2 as 1.09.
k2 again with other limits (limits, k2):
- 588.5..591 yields 1.10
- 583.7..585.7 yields 1.05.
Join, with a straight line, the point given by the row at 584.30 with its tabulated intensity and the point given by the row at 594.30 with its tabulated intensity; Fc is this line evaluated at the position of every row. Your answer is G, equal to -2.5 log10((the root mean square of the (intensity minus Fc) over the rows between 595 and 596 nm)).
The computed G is 4.1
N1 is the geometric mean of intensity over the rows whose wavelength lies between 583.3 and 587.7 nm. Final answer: 2.28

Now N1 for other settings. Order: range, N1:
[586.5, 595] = 2.12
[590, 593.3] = 2.15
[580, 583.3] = 2.29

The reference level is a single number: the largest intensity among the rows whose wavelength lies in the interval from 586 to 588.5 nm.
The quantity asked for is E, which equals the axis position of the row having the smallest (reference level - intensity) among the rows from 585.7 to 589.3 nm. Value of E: 586.70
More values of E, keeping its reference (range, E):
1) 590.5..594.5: 591.10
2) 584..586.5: 586.30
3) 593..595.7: 593.10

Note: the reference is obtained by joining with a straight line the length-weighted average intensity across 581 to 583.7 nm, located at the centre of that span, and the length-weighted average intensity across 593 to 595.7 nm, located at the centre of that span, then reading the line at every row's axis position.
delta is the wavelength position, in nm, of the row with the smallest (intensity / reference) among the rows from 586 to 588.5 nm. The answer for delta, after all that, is 588.30 nm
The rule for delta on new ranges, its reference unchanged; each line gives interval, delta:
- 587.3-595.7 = 589.50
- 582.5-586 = 584.70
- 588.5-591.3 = 589.50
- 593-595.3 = 595.10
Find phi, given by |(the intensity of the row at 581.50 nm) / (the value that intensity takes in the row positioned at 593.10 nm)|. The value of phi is 1.07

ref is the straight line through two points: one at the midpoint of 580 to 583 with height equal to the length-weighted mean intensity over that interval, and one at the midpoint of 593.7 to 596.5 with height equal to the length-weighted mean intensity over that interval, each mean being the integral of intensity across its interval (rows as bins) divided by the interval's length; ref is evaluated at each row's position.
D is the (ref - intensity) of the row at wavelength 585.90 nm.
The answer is -0.132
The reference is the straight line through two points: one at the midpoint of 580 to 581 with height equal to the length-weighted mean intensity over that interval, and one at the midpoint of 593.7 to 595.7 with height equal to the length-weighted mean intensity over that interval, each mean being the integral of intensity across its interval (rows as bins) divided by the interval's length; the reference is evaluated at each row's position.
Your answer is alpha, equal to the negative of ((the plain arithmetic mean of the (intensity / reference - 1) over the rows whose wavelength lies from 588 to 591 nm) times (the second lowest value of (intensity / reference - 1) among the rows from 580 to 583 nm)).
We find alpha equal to -0.0022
